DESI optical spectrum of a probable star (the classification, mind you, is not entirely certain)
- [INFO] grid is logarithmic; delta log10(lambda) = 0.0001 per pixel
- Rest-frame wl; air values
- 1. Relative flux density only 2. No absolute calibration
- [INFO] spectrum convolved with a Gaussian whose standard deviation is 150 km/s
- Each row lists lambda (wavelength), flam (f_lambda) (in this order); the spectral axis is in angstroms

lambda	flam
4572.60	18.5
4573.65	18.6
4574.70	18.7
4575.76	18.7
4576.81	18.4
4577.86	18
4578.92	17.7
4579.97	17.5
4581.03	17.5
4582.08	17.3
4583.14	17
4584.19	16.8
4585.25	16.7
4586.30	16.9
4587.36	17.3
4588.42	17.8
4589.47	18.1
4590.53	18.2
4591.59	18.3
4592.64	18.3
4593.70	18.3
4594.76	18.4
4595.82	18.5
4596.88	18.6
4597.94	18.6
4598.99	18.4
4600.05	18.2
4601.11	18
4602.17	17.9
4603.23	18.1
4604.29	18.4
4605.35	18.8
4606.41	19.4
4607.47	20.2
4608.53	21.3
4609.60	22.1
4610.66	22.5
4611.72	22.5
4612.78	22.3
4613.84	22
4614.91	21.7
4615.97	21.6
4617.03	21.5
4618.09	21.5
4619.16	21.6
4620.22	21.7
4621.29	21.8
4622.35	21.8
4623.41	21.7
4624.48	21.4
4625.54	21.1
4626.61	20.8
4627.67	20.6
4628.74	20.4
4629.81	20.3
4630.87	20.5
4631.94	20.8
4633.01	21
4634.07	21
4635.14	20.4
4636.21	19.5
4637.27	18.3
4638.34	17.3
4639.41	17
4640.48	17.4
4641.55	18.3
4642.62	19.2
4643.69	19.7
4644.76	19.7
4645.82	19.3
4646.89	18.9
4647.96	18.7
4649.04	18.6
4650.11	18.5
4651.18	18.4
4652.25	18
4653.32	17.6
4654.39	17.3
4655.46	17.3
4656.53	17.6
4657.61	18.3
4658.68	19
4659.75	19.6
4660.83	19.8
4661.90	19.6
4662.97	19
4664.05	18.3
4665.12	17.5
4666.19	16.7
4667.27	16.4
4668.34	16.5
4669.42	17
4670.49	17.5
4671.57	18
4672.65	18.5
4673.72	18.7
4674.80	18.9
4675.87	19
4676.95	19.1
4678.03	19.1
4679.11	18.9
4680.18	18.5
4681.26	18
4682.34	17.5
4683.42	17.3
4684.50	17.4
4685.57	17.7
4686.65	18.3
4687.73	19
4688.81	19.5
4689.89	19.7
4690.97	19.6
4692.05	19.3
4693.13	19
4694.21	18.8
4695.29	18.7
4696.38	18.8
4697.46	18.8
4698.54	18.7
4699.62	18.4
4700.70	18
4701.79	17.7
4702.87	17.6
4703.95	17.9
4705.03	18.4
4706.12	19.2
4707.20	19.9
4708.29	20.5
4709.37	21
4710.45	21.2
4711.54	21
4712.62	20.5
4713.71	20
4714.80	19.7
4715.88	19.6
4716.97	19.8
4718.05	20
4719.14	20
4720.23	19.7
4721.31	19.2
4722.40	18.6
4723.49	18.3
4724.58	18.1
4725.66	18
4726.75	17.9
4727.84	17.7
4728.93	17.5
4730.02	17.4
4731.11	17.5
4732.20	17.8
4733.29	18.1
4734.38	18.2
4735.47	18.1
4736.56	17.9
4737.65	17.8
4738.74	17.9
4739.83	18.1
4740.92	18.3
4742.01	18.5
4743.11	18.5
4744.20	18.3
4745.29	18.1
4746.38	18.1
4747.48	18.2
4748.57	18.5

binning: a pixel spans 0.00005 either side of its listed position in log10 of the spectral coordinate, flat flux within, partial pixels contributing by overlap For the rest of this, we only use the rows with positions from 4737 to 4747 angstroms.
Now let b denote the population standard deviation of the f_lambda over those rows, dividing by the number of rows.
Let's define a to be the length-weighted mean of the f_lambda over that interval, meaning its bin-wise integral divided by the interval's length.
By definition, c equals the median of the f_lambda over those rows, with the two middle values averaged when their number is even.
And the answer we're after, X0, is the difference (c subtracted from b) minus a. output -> -36.0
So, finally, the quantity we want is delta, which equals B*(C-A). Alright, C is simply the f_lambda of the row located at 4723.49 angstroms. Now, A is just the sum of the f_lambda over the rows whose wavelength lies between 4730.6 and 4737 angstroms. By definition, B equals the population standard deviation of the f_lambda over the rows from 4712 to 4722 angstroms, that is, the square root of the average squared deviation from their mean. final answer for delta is -30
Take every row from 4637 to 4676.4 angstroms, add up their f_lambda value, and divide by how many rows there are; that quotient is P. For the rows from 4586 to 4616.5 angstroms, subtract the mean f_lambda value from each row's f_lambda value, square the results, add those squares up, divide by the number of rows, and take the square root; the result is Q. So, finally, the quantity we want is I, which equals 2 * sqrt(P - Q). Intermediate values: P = 18.3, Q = 1.7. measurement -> 8.13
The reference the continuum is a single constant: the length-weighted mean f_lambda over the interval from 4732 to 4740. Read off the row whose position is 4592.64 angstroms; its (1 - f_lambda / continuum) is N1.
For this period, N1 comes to -0.017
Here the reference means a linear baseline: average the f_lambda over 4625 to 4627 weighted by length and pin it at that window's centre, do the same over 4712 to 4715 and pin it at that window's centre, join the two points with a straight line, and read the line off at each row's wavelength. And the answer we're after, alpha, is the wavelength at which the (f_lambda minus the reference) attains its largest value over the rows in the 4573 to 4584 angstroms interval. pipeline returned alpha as 4575.76 angstroms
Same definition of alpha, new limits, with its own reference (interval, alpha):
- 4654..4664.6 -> 4660.83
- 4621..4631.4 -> 4622.35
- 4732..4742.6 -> 4742.01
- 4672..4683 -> 4678.03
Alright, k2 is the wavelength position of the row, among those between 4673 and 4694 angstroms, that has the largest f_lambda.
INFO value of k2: 4689.89 angstroms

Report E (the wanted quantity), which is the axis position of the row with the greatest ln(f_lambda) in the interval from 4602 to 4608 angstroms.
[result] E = 4607.47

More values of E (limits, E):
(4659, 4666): 4660.83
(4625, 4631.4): 4625.54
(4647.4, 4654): 4647.96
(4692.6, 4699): 4693.13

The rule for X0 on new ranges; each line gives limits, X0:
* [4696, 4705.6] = -36.2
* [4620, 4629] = -42.1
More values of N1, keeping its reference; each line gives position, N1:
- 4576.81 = -0.022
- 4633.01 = -0.167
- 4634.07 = -0.167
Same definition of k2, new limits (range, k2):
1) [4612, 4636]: 4612.78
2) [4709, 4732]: 4710.45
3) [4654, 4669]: 4660.83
